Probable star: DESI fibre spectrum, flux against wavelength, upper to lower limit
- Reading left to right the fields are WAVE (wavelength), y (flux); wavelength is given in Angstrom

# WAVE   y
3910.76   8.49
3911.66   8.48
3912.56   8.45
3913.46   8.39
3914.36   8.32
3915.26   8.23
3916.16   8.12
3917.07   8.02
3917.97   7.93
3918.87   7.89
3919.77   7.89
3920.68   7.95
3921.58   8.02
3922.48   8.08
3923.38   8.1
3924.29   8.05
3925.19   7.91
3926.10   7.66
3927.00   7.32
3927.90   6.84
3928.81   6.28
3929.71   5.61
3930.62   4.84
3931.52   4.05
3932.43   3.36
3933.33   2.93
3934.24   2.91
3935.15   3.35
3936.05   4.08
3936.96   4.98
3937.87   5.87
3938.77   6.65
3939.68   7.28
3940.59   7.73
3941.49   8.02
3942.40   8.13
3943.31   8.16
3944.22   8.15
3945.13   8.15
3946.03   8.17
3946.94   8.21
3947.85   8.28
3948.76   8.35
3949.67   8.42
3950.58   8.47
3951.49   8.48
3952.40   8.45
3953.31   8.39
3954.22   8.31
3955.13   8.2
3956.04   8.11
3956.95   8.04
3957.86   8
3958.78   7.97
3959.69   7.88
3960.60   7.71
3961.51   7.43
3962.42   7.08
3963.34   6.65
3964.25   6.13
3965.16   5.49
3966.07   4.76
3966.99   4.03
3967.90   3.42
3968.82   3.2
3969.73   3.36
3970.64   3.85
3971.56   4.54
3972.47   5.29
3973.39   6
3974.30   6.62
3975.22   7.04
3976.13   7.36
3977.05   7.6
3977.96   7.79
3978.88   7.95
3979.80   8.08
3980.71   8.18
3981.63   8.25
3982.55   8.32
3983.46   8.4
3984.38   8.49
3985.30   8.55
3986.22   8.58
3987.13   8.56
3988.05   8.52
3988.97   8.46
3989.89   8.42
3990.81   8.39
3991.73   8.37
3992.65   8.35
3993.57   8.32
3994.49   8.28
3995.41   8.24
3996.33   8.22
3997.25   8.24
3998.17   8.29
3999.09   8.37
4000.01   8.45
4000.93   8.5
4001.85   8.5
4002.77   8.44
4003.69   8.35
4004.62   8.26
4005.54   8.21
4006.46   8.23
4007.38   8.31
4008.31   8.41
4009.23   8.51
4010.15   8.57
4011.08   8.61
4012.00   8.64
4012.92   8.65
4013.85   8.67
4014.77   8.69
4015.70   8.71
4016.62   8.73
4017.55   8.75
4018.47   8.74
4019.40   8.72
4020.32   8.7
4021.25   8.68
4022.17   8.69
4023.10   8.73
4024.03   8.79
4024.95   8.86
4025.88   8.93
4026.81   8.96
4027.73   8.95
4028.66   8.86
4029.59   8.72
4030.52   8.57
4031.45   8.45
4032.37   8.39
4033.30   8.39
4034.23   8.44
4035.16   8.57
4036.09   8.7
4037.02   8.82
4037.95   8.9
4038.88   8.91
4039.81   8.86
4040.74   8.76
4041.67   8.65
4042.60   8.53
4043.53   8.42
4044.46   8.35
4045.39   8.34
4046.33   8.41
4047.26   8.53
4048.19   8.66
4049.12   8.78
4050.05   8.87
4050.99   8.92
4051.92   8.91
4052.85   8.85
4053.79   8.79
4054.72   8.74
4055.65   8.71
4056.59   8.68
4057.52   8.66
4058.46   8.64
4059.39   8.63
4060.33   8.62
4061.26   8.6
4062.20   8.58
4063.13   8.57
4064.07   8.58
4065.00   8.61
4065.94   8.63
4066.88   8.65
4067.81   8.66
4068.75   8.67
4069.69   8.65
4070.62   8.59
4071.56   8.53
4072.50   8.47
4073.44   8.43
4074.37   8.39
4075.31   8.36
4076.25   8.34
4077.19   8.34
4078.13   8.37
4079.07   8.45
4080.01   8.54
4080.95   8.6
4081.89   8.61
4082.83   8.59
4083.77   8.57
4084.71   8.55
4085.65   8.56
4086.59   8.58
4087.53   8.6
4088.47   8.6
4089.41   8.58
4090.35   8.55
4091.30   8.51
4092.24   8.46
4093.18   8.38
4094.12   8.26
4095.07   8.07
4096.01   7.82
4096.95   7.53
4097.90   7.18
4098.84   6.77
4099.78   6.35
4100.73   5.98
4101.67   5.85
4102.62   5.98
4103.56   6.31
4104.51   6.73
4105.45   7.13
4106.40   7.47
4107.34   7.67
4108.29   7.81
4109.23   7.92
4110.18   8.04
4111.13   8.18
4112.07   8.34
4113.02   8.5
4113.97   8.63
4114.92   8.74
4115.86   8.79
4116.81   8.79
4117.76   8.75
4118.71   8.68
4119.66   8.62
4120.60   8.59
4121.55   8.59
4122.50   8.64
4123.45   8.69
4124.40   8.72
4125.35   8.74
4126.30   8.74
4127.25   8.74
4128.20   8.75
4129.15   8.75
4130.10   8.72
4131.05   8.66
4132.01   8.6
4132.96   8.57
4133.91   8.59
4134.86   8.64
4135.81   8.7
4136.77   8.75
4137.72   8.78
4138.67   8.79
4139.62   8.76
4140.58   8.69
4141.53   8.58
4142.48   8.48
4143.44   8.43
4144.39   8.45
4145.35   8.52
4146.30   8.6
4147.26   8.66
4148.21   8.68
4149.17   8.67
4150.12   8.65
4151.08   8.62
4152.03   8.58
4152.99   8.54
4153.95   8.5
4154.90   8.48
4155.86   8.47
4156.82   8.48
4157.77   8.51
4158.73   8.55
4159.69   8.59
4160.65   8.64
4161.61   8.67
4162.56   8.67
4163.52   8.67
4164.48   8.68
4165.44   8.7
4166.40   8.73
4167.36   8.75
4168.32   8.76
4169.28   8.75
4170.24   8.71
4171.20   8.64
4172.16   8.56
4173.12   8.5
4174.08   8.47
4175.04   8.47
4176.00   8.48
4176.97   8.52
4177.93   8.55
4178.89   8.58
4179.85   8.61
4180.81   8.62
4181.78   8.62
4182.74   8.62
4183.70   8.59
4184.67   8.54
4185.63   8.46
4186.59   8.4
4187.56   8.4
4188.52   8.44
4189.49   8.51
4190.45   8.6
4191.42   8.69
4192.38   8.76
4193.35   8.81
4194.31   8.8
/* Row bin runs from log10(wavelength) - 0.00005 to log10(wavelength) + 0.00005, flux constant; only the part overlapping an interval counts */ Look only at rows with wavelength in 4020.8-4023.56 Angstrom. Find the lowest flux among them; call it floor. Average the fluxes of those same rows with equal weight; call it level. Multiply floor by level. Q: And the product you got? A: 76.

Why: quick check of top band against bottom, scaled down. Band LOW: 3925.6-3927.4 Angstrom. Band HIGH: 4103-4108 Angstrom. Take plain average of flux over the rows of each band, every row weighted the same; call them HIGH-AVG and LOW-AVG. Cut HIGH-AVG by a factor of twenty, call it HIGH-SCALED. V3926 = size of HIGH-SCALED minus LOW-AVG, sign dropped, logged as 7.14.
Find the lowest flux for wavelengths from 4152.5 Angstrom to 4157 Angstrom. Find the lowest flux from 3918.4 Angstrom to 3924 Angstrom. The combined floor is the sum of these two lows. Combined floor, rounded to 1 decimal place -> 16.4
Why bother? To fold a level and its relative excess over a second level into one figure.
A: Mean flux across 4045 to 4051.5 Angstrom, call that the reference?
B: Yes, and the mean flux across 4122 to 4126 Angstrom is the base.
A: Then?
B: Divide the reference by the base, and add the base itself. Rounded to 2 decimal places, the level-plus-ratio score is 9.69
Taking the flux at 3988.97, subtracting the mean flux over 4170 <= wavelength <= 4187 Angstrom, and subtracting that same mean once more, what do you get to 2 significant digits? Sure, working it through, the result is -8.6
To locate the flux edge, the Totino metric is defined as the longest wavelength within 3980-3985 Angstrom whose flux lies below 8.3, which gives 3981.63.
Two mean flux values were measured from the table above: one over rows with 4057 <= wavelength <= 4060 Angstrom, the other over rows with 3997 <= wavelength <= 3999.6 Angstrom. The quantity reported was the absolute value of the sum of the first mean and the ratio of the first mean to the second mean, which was 9.7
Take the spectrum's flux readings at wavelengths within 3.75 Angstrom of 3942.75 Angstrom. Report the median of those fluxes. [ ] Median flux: 8.14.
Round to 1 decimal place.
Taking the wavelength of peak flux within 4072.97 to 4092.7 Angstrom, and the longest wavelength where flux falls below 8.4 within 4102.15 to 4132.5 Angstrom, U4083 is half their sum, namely 4097.0 Angstrom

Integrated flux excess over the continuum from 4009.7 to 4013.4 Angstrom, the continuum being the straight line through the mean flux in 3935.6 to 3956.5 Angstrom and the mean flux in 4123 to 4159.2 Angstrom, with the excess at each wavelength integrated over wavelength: 2.2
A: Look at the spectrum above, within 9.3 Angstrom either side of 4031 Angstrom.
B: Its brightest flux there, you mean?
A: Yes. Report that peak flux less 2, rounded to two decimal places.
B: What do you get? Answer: 6.96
